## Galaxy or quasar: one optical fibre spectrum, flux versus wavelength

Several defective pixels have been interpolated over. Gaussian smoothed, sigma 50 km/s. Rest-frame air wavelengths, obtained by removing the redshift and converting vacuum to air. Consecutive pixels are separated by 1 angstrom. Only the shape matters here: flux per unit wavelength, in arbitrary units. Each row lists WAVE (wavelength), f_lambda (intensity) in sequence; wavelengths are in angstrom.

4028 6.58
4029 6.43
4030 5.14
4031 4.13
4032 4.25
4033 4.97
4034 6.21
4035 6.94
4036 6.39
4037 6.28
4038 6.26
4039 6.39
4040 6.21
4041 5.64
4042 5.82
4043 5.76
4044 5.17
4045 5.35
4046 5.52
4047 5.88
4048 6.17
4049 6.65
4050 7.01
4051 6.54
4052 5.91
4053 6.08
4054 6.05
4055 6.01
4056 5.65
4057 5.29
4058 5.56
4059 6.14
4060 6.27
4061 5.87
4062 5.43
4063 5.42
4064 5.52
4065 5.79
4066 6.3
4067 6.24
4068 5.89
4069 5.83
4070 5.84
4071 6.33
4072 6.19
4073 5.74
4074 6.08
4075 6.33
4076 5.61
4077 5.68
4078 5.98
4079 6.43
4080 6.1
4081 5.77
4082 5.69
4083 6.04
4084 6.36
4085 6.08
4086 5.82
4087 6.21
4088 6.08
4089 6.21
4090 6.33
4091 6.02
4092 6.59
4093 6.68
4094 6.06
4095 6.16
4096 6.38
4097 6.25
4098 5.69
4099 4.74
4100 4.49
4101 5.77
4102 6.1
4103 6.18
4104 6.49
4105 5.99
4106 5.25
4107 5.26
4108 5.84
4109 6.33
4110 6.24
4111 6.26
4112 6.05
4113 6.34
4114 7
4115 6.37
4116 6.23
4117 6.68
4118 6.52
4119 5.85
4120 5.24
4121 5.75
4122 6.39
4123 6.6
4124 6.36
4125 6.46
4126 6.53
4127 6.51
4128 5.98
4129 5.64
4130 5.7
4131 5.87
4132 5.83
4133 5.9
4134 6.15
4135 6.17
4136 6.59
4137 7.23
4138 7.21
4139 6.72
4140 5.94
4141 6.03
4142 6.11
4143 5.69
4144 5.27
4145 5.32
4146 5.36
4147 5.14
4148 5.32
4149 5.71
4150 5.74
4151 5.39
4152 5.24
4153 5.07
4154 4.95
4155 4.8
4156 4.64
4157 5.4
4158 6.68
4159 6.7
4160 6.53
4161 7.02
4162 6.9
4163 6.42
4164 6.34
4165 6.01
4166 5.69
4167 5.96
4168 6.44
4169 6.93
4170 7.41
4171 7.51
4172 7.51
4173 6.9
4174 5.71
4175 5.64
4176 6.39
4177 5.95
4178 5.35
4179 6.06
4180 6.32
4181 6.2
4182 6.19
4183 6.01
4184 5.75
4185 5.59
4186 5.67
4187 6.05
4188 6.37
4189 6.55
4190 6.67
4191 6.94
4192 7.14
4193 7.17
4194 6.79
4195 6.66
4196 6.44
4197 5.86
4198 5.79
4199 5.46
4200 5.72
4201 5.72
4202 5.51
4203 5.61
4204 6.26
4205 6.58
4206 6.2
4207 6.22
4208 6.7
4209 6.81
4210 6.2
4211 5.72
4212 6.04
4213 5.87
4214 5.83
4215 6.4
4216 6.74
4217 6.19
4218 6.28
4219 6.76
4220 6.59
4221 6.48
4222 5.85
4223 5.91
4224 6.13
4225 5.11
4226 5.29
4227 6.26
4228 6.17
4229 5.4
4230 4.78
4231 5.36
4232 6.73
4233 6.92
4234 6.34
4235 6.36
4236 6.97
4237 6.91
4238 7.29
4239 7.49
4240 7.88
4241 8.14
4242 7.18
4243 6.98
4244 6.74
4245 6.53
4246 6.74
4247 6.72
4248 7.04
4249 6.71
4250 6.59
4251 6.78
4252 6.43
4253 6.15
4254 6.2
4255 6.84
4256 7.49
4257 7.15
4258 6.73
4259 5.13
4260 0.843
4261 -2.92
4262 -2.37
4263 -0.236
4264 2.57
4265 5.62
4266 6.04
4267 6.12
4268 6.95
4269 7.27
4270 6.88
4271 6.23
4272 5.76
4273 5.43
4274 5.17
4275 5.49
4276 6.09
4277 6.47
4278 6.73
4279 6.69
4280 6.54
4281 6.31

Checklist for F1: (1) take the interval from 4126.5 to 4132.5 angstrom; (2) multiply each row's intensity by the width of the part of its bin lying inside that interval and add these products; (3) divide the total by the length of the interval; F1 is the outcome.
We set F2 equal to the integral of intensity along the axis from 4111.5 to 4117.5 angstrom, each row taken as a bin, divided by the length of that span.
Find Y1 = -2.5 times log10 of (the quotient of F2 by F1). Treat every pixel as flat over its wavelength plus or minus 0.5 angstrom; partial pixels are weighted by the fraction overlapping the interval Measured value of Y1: -0.092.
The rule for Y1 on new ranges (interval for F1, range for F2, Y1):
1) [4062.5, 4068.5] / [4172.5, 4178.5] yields -0.024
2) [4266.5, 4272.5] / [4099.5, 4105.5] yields 0.123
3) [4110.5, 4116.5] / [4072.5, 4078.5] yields 0.083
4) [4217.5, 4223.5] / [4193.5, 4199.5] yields 0.025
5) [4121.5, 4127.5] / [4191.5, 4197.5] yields -0.033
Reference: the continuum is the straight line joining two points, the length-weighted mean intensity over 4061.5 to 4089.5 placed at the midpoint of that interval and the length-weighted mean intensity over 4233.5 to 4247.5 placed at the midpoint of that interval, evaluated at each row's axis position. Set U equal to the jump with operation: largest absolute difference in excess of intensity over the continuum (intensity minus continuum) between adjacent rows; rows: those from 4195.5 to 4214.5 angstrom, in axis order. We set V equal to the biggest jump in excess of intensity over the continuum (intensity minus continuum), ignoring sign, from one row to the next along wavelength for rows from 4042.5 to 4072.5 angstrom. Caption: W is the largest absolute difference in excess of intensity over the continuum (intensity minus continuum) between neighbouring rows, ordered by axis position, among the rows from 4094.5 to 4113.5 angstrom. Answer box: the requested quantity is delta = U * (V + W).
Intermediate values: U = 0.6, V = 0.64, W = 1.27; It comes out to 1.2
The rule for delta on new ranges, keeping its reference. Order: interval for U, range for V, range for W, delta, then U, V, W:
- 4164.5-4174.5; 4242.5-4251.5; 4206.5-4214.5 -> 1.1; 1.2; 0.34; 0.62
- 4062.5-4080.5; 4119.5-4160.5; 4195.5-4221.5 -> 1.4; 0.7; 1.27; 0.64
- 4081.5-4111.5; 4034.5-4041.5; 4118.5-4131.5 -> 1.5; 1.3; 0.58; 0.63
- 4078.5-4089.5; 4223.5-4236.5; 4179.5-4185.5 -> 0.6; 0.4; 1.36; 0.27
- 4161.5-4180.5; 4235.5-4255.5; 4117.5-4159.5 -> 2.7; 1.2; 0.97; 1.27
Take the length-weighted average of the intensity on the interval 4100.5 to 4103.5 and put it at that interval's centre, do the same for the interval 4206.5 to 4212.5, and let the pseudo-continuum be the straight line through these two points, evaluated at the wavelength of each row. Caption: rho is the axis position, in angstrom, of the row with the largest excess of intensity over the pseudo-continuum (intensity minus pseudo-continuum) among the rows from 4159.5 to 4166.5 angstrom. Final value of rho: 4161 angstrom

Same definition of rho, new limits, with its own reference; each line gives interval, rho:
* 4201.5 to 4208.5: 4208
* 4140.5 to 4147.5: 4142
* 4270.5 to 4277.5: 4277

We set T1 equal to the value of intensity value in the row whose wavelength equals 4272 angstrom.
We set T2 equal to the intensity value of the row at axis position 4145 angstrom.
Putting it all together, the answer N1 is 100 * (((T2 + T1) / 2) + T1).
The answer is 1130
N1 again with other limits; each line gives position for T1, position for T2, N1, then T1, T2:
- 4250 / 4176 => 1308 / 6.59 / 6.39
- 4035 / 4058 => 1319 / 6.94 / 5.56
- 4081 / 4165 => 1166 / 5.77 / 6.01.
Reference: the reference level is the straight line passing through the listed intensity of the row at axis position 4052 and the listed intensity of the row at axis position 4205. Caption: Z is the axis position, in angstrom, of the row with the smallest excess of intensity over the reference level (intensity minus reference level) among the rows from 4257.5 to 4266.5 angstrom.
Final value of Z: 4261 angstrom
